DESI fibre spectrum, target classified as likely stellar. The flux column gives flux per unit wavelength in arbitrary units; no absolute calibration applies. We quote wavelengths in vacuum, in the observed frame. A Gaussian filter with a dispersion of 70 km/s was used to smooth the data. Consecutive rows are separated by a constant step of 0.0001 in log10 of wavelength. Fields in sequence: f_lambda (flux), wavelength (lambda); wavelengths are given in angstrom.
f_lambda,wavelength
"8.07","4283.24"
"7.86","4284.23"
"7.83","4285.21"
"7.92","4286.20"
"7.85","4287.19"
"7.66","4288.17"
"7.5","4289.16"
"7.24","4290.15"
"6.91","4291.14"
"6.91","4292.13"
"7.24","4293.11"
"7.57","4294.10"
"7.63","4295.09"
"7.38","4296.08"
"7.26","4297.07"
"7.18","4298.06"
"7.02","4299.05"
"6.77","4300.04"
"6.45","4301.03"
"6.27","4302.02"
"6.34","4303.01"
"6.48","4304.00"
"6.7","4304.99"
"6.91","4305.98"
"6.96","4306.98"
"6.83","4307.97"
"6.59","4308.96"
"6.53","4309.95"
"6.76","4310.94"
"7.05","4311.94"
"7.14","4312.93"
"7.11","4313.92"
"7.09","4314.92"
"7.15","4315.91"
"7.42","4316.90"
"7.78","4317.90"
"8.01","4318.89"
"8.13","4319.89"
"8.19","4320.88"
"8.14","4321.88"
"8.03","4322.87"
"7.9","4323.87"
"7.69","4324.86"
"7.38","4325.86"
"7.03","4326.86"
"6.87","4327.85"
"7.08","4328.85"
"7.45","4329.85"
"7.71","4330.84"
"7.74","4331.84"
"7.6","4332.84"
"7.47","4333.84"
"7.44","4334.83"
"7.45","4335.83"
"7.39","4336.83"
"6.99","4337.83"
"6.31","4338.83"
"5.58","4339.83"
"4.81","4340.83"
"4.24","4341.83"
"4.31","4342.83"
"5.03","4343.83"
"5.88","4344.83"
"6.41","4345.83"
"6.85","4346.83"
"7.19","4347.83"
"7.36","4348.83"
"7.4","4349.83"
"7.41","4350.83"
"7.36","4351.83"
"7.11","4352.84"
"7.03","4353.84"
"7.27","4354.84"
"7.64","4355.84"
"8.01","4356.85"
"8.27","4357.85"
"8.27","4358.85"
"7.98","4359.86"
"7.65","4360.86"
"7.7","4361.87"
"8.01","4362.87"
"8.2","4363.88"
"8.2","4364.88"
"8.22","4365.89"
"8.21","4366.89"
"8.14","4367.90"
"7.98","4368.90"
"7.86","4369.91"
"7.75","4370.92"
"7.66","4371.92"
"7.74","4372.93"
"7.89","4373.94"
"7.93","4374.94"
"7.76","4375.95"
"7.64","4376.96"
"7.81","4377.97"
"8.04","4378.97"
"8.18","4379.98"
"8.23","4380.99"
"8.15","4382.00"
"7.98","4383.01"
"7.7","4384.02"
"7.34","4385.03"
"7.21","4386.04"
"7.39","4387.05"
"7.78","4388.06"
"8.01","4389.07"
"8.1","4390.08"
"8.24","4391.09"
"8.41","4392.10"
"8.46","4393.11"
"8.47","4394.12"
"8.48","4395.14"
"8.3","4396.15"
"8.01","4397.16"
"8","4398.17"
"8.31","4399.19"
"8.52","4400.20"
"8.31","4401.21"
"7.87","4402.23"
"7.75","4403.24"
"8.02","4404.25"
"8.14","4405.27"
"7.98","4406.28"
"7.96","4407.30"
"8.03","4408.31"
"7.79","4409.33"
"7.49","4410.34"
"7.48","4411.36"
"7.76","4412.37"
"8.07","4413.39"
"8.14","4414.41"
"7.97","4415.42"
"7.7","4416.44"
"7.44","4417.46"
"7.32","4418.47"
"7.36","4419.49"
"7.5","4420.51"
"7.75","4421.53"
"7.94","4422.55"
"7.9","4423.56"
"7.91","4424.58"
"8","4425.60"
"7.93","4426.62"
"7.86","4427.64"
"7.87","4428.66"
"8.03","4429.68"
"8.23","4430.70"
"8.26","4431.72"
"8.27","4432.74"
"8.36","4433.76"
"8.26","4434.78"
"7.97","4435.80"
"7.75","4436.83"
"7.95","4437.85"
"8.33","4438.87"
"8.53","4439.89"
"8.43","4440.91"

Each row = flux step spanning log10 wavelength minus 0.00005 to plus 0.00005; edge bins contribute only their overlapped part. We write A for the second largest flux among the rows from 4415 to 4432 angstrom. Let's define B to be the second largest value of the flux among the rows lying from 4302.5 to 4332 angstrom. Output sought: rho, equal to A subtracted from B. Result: -0.1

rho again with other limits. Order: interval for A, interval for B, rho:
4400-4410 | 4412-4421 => -0.2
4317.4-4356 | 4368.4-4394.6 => 0.3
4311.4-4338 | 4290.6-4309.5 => -0.6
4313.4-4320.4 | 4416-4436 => 0.3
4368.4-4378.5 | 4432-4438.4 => 0.3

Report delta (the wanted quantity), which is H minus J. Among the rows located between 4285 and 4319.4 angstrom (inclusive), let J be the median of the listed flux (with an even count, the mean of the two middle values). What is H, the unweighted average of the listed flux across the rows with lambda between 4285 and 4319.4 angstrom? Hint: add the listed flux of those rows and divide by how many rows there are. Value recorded 0.02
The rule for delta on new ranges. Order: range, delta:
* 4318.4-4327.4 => -0.18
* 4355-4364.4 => -0.04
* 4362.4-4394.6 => -0.04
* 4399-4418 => -0.04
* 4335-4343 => -0.06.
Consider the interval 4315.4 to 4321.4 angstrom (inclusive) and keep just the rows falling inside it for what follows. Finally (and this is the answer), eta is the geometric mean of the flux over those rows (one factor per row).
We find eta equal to 7.8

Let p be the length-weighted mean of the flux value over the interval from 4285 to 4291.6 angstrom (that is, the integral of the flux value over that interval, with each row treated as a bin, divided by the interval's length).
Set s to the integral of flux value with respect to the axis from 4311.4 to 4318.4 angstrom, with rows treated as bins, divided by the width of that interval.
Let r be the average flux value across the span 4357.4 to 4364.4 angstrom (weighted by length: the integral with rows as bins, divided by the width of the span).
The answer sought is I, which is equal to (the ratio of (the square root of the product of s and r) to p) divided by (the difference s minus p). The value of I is -3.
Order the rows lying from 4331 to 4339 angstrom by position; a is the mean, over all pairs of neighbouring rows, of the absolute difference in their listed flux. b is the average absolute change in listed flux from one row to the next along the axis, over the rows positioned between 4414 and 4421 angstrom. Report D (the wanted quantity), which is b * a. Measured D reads 0.035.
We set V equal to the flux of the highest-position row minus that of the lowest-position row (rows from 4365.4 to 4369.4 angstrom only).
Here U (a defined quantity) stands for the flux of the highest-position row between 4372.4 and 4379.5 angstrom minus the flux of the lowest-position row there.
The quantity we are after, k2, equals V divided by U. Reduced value -0.8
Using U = 0.3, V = -0.24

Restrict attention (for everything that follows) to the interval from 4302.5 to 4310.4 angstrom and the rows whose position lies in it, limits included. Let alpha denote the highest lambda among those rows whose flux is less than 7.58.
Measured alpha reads 4309.95 angstrom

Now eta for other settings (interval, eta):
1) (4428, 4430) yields 7.9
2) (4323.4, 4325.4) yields 7.8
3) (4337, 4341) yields 5.9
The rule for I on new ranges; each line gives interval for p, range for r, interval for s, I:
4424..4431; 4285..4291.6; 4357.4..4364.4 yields 21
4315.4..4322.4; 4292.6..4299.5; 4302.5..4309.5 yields -1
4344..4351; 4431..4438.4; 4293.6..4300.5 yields 3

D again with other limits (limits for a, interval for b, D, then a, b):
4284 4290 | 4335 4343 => 0.051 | 0.11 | 0.47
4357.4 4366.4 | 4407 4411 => 0.030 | 0.15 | 0.20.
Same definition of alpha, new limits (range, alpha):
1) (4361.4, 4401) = 4387.05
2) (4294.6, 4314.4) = 4313.92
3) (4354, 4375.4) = 4354.84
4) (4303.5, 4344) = 4343.83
